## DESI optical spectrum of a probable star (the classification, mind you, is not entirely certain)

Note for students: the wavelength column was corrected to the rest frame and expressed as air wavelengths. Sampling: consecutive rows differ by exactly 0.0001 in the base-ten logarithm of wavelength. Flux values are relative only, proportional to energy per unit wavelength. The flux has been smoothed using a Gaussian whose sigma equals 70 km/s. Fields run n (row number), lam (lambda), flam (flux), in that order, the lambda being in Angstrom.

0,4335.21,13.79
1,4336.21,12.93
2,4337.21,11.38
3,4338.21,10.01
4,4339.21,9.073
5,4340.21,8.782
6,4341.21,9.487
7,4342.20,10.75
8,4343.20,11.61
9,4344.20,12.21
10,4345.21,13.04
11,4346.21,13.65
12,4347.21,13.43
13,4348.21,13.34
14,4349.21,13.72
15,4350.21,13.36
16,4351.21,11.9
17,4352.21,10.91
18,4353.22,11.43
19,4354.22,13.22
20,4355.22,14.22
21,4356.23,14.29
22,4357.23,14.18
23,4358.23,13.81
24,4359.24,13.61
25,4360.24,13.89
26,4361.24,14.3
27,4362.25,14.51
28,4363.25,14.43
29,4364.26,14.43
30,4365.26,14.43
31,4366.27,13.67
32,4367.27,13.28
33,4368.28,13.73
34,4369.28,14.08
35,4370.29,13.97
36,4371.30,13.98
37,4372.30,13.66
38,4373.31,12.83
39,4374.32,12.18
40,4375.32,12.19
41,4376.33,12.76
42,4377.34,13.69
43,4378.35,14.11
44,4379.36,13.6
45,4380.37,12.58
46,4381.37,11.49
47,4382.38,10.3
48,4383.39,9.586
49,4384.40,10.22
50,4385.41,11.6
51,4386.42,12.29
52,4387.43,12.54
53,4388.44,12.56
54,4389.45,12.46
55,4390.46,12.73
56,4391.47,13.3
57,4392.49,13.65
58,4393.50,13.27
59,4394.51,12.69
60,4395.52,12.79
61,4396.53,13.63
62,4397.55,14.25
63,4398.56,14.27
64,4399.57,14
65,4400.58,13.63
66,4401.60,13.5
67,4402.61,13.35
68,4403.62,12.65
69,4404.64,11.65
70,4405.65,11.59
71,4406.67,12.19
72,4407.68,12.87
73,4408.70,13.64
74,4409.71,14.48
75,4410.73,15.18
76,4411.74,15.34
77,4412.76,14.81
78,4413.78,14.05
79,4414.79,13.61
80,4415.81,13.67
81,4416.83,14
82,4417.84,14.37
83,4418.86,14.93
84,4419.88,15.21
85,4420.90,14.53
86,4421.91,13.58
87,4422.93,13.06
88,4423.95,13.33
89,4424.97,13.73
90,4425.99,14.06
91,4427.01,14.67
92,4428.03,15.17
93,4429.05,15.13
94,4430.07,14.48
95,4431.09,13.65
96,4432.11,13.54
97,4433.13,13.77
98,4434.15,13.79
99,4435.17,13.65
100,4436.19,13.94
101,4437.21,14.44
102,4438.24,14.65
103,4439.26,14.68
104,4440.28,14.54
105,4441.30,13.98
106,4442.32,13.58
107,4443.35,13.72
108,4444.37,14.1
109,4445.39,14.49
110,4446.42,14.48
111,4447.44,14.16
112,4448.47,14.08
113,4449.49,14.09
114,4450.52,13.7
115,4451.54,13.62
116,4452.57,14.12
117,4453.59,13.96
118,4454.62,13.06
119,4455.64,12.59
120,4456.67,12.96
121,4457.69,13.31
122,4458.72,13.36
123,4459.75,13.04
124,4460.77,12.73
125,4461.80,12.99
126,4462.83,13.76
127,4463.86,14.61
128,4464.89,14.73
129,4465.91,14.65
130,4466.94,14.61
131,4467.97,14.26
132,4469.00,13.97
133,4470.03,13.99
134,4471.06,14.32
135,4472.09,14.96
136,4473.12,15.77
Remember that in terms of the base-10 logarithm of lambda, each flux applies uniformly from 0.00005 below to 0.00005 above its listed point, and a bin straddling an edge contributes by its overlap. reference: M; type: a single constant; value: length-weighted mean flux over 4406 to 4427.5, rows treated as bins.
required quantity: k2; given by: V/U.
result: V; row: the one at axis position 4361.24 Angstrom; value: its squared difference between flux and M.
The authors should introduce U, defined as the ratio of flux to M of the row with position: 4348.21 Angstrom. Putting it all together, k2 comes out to 0.1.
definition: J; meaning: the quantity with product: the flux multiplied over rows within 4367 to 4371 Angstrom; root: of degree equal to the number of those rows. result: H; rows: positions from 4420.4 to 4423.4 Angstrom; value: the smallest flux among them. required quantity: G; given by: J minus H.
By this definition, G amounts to 0.7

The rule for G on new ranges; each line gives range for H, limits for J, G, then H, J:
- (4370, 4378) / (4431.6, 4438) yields 1.7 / 12.18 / 13.9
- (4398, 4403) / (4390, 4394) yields -0.1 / 13.35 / 13.2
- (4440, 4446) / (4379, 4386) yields -2.3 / 13.58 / 11.3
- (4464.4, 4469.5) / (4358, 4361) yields -0.2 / 13.97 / 13.8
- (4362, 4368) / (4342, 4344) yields -2.1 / 13.28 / 11.2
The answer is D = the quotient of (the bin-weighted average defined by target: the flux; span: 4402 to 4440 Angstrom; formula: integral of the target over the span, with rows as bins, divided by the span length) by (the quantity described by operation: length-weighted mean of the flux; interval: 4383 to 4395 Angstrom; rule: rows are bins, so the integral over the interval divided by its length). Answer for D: 1.14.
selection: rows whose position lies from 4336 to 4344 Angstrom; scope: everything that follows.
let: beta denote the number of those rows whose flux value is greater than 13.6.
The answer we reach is 0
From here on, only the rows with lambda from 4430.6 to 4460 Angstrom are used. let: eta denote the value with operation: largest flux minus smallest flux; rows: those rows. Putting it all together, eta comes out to 2.1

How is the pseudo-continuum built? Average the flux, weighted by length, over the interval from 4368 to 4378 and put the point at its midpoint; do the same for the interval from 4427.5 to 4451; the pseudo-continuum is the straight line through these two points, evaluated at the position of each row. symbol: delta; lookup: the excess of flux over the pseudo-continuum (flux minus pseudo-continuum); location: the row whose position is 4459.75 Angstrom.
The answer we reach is -1.4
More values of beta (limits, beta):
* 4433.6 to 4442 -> 8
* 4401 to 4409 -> 1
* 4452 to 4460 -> 2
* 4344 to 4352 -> 2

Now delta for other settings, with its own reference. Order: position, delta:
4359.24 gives 0.5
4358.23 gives 0.7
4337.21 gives -1.5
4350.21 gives 0.3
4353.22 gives -1.6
